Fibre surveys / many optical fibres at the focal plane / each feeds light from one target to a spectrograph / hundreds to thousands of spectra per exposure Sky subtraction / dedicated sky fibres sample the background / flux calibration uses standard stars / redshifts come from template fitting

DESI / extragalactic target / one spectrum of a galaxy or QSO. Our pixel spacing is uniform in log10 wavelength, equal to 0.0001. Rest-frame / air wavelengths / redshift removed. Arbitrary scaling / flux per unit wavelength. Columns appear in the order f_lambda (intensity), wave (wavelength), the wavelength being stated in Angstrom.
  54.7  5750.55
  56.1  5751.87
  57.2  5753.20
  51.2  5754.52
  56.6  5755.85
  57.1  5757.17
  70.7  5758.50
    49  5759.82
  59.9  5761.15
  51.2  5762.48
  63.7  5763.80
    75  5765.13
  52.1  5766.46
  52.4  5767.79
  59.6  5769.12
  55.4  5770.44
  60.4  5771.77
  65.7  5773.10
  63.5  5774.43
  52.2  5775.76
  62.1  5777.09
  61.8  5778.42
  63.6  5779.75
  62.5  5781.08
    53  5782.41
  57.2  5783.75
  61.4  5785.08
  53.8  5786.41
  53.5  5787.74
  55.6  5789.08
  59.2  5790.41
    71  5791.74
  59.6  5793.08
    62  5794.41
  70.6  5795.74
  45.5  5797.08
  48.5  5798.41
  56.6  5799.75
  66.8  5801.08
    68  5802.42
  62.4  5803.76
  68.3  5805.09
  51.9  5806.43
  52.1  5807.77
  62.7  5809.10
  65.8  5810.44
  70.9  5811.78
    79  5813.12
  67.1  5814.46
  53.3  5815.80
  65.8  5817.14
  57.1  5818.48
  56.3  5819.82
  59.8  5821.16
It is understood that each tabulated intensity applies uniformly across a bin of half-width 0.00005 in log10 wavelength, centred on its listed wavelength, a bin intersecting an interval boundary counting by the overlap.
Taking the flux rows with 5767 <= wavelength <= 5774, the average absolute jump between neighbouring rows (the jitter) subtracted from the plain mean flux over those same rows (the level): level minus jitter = 53.3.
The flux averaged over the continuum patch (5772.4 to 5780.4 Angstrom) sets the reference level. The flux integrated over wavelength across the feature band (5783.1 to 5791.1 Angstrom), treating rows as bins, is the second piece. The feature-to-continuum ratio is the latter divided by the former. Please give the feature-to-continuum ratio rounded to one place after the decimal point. 7.4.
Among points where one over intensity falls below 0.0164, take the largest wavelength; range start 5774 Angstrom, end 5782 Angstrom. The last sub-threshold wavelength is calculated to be 5781.08 Angstrom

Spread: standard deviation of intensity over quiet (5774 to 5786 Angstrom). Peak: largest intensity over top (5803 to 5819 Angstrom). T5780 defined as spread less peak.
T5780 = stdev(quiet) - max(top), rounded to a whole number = -75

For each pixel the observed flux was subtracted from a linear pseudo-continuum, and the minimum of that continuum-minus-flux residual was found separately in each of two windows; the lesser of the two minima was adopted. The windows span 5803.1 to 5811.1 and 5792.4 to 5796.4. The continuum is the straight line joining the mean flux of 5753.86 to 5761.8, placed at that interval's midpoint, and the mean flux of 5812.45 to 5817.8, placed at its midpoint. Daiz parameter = -7.3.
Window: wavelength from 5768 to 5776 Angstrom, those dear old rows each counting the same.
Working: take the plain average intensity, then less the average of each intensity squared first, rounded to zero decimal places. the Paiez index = -3498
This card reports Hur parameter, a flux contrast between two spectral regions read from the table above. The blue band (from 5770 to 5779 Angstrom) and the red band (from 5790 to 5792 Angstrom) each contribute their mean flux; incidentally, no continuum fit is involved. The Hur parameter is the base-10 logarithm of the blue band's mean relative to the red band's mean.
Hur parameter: -0.03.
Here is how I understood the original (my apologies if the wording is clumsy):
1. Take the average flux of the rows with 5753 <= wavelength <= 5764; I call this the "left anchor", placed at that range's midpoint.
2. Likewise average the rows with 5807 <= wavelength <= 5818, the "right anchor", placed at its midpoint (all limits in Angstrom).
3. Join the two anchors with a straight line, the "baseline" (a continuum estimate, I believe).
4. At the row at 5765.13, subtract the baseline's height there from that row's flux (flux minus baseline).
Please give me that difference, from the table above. 17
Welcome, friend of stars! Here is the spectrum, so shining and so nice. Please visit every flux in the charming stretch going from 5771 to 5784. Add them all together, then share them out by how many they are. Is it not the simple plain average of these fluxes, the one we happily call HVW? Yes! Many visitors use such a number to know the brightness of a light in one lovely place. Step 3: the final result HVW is 60.2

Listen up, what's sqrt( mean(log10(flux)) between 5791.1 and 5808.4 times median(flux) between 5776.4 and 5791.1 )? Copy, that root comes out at 10.25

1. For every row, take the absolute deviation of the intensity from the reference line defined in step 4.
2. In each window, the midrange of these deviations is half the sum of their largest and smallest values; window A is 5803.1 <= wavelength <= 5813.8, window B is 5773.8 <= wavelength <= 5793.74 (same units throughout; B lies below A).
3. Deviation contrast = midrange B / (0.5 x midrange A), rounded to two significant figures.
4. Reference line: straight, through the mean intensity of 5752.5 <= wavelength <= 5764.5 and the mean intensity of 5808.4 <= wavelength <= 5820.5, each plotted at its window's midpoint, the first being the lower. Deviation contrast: 1.3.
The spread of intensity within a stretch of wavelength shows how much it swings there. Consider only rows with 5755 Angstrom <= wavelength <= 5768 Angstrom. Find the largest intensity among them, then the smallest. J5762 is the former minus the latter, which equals 26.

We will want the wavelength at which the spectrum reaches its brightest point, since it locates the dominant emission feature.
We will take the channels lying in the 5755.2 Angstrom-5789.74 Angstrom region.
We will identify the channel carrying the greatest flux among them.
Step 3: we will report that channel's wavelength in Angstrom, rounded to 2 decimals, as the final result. 5765.13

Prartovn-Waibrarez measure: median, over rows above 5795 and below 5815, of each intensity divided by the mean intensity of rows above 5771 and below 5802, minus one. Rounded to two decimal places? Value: 0.11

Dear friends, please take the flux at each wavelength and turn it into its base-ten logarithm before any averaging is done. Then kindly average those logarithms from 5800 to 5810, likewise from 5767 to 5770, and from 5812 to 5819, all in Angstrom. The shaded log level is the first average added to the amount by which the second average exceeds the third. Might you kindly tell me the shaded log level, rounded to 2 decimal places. 1.73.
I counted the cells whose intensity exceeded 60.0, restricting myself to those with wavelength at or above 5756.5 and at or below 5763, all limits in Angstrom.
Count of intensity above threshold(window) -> 1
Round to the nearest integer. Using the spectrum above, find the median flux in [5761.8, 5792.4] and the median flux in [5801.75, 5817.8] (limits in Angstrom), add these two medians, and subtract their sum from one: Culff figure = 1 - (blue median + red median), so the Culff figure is -124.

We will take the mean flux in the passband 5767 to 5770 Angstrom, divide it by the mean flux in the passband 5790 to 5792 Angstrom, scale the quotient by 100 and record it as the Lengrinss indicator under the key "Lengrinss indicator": 86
